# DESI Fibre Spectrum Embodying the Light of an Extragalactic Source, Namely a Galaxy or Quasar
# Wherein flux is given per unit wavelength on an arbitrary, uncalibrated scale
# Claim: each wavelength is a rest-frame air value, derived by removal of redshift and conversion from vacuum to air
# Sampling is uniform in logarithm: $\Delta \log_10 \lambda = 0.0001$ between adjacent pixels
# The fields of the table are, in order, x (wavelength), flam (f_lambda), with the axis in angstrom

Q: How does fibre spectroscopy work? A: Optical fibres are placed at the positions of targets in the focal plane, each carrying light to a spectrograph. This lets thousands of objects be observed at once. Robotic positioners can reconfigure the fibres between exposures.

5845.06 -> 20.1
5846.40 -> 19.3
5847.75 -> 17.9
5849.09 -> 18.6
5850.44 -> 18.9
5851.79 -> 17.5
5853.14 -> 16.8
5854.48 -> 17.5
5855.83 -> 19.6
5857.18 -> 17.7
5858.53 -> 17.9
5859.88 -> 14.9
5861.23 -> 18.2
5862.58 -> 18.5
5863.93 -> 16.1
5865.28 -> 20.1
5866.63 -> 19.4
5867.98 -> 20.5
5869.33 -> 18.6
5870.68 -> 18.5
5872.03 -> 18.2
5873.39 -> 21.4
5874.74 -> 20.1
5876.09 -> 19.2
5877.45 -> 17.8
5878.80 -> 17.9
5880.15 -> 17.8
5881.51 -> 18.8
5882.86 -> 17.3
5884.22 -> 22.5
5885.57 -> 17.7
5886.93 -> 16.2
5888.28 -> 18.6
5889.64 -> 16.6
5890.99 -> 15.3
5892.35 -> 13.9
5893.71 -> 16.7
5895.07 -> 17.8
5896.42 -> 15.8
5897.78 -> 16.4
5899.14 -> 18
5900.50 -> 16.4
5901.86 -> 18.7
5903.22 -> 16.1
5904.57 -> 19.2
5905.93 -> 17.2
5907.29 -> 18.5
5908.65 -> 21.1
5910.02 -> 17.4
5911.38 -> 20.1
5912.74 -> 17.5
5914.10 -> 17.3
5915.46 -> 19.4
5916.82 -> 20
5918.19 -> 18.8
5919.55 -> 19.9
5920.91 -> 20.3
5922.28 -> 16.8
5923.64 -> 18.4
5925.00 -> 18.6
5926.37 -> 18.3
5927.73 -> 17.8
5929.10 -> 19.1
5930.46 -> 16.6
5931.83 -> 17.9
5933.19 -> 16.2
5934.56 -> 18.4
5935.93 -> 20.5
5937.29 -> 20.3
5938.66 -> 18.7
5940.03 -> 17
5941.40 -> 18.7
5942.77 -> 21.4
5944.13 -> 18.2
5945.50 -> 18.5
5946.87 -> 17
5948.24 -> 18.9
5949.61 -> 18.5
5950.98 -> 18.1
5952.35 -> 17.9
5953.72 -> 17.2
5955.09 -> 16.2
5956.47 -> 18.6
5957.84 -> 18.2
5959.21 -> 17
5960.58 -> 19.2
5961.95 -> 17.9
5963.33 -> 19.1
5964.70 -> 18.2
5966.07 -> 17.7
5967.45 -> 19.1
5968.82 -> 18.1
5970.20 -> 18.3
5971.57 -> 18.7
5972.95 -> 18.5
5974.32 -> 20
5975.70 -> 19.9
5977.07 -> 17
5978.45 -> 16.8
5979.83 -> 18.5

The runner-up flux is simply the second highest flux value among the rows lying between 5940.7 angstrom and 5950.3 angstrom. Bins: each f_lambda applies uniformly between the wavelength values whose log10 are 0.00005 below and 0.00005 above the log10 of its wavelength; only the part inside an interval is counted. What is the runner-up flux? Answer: 18.9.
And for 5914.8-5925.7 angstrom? 20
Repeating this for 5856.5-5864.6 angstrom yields 18.2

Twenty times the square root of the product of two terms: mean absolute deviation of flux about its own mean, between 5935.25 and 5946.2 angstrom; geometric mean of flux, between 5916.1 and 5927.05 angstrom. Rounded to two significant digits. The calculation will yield 94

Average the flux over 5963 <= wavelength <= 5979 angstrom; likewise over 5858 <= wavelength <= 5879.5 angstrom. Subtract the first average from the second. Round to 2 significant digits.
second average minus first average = 0.13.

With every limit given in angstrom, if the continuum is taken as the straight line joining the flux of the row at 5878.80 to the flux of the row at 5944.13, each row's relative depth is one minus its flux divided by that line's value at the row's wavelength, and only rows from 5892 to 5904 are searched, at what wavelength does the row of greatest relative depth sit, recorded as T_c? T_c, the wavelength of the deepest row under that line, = 5892.35 angstrom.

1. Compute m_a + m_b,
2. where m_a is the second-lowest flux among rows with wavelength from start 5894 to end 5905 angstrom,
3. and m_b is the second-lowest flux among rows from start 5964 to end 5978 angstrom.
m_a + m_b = 33.8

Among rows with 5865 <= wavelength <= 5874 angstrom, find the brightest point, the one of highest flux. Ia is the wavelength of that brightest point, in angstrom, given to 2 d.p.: 5873.39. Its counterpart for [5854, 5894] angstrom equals 5884.22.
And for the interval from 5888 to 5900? 5888.28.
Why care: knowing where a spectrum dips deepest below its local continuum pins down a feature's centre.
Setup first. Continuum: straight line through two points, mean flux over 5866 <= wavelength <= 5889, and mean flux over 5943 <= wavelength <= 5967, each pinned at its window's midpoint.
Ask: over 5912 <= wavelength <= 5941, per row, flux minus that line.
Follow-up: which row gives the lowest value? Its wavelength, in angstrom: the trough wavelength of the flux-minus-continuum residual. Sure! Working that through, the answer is 5933.19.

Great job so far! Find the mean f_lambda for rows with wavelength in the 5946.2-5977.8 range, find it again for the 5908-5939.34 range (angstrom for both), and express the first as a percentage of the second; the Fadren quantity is 98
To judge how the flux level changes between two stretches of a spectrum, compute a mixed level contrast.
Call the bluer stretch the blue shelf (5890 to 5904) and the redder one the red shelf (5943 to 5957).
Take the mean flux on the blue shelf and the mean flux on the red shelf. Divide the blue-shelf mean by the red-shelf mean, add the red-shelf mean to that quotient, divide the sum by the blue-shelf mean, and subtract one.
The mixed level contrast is 0.14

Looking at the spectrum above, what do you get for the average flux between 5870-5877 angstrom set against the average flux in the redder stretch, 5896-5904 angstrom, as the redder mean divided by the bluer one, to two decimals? 0.87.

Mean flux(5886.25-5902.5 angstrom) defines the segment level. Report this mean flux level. 16.7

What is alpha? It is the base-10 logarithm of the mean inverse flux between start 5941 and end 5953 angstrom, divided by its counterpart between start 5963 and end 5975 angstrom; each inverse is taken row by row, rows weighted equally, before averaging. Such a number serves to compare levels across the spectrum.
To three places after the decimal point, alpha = 0.002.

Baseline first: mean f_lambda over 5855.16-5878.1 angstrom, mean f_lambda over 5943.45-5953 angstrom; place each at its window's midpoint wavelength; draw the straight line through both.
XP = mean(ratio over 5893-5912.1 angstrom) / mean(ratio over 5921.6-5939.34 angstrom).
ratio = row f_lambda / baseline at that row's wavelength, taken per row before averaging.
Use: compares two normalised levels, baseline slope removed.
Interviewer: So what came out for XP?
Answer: 0.97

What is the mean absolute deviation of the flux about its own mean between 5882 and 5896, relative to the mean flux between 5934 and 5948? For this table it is 0.081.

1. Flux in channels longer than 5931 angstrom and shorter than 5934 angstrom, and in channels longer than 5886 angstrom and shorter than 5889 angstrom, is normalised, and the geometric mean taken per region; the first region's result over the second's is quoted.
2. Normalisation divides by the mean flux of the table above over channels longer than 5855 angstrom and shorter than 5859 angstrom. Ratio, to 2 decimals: 0.98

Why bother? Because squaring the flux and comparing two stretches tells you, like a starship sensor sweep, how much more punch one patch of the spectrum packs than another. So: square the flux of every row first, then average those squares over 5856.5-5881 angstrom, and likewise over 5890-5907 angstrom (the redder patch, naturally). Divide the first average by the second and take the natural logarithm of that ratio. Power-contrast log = 0.19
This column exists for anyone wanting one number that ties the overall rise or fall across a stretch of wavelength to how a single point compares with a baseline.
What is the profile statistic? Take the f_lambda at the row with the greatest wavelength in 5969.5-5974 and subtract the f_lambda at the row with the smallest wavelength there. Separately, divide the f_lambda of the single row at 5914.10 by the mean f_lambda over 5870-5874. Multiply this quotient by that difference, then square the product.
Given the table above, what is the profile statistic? 0.0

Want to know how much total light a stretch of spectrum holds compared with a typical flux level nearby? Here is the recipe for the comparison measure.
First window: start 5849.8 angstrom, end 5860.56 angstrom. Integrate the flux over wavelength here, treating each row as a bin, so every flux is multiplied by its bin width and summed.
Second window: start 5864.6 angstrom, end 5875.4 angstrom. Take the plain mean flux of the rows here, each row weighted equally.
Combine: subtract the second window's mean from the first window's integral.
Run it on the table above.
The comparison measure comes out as 170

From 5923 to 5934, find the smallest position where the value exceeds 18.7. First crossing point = 5929.10 angstrom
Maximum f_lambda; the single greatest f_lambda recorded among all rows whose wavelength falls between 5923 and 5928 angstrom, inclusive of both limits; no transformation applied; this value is 18.6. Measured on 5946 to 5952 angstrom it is 18.9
